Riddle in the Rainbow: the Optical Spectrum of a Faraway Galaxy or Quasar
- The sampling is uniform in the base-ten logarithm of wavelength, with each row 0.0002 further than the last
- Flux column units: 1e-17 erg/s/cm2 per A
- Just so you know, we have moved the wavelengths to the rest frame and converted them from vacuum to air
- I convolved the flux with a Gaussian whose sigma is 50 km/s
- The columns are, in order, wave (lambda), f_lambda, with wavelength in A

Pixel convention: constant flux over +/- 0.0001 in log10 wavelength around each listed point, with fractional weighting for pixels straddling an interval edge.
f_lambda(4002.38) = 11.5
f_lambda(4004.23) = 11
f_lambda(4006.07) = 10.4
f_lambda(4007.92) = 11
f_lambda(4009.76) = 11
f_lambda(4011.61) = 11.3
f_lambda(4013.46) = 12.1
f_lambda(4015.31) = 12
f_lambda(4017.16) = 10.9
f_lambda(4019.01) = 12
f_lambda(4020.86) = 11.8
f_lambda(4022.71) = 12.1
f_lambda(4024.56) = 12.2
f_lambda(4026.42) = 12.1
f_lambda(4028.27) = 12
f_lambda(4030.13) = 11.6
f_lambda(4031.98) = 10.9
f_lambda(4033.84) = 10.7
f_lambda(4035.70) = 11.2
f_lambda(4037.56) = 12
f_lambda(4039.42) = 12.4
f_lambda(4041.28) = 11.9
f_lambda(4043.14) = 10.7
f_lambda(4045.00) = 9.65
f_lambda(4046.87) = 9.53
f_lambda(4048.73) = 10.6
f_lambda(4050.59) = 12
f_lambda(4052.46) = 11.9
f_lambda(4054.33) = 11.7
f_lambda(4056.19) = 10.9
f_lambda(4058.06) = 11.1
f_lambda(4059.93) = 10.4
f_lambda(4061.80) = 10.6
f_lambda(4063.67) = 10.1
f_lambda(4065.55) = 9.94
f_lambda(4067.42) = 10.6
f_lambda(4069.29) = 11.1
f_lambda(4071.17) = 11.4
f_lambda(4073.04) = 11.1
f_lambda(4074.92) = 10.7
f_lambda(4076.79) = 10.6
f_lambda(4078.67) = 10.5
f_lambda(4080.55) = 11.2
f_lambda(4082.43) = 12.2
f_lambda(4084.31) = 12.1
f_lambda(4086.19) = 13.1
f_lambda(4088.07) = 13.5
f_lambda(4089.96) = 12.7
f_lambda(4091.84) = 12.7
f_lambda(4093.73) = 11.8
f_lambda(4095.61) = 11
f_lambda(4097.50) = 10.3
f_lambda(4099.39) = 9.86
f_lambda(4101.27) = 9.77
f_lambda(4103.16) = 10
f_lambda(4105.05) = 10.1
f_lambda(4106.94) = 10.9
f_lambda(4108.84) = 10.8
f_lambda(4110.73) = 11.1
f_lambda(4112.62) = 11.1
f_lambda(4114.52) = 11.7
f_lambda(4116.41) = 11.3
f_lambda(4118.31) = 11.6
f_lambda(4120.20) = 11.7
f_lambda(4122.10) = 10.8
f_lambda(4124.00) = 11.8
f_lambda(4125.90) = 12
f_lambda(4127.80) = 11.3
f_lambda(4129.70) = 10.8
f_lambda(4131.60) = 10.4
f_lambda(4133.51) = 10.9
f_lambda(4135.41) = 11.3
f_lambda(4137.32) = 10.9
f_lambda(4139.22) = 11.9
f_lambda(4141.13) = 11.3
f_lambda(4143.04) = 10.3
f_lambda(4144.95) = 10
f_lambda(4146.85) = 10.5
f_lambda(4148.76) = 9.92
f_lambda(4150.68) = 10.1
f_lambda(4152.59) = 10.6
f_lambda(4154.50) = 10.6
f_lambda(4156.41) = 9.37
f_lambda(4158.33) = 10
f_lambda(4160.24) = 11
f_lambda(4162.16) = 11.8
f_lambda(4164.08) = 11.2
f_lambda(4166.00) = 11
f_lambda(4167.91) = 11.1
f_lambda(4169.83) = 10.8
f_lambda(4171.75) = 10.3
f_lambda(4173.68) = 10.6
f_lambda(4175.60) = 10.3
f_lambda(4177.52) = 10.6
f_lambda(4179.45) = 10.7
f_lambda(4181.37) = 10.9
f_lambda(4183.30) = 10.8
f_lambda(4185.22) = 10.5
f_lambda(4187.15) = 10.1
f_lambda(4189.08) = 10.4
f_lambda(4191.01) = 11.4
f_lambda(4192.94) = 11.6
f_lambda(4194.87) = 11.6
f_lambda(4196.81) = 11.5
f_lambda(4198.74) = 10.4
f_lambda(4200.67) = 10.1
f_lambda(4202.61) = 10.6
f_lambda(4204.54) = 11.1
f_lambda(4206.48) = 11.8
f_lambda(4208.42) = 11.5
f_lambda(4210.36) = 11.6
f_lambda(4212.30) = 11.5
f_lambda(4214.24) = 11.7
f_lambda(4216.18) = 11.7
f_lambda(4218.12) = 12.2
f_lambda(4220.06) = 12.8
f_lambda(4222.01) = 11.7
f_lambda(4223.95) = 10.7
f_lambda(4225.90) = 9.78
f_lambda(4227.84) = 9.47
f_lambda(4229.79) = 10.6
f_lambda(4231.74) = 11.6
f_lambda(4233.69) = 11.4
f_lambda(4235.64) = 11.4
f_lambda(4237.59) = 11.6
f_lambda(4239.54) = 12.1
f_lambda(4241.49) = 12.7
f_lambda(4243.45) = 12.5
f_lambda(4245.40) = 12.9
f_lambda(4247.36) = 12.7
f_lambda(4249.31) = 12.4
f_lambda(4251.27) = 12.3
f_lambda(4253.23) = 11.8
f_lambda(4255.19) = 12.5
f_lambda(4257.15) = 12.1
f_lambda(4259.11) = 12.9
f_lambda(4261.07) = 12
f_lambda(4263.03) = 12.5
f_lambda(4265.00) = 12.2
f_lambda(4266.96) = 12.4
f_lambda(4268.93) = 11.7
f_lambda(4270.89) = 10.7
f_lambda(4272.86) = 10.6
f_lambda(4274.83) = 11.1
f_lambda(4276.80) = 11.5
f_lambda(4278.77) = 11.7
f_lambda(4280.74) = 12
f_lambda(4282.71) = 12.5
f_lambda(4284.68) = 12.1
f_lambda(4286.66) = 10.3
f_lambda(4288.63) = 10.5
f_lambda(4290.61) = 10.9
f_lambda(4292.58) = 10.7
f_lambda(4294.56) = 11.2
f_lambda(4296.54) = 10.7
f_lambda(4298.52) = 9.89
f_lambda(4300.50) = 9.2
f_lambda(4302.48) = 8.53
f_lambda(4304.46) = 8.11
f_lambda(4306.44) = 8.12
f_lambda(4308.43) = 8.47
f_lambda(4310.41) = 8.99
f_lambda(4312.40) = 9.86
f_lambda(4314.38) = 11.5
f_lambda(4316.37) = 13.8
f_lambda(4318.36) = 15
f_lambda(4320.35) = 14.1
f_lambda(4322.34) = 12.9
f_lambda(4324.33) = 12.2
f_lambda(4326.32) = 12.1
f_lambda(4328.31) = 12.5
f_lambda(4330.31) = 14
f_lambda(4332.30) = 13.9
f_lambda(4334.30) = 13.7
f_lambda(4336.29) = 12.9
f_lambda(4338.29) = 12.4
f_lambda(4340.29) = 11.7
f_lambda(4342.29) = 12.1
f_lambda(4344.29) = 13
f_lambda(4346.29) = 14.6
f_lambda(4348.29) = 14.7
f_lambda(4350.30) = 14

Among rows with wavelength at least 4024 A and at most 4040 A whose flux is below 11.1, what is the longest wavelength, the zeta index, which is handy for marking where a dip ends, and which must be 4033.84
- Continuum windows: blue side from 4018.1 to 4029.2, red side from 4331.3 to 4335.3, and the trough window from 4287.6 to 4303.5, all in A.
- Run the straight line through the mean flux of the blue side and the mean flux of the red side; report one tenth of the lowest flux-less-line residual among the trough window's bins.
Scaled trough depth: -0.51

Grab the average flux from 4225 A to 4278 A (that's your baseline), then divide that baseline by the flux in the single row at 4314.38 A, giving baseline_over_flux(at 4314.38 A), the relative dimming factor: 1.02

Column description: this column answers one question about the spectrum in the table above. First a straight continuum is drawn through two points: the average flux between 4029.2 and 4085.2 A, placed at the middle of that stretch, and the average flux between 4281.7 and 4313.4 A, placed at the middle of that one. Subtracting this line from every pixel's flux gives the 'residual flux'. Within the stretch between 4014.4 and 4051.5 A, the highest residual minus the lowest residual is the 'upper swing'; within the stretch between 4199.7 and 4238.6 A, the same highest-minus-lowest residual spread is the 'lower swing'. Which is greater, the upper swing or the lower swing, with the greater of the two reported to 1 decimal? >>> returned 3.3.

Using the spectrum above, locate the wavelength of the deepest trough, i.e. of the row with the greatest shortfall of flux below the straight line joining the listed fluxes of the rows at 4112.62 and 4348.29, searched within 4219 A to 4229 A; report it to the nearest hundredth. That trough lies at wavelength 4227.84 A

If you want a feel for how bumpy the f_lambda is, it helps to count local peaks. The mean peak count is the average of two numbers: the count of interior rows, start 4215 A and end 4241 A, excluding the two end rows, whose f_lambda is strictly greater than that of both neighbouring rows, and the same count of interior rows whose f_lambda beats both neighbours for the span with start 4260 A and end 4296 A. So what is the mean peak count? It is 3.0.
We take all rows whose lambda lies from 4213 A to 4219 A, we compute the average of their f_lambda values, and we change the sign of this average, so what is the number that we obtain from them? -11.9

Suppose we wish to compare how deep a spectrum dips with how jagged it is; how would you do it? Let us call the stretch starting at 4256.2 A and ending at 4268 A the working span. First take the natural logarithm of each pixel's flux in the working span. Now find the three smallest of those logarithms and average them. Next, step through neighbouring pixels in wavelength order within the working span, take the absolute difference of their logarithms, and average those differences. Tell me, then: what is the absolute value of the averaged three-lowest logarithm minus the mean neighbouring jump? 2.45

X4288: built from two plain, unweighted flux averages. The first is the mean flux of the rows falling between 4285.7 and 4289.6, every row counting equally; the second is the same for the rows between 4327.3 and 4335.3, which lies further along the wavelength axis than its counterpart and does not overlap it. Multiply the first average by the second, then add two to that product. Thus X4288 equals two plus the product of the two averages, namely 143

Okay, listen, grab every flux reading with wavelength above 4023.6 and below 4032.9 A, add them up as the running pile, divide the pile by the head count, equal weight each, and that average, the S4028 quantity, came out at 11.8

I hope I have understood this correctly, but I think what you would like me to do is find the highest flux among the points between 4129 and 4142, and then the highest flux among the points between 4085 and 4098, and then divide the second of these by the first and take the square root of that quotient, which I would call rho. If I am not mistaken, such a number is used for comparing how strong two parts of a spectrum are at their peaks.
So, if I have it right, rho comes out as 1.07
